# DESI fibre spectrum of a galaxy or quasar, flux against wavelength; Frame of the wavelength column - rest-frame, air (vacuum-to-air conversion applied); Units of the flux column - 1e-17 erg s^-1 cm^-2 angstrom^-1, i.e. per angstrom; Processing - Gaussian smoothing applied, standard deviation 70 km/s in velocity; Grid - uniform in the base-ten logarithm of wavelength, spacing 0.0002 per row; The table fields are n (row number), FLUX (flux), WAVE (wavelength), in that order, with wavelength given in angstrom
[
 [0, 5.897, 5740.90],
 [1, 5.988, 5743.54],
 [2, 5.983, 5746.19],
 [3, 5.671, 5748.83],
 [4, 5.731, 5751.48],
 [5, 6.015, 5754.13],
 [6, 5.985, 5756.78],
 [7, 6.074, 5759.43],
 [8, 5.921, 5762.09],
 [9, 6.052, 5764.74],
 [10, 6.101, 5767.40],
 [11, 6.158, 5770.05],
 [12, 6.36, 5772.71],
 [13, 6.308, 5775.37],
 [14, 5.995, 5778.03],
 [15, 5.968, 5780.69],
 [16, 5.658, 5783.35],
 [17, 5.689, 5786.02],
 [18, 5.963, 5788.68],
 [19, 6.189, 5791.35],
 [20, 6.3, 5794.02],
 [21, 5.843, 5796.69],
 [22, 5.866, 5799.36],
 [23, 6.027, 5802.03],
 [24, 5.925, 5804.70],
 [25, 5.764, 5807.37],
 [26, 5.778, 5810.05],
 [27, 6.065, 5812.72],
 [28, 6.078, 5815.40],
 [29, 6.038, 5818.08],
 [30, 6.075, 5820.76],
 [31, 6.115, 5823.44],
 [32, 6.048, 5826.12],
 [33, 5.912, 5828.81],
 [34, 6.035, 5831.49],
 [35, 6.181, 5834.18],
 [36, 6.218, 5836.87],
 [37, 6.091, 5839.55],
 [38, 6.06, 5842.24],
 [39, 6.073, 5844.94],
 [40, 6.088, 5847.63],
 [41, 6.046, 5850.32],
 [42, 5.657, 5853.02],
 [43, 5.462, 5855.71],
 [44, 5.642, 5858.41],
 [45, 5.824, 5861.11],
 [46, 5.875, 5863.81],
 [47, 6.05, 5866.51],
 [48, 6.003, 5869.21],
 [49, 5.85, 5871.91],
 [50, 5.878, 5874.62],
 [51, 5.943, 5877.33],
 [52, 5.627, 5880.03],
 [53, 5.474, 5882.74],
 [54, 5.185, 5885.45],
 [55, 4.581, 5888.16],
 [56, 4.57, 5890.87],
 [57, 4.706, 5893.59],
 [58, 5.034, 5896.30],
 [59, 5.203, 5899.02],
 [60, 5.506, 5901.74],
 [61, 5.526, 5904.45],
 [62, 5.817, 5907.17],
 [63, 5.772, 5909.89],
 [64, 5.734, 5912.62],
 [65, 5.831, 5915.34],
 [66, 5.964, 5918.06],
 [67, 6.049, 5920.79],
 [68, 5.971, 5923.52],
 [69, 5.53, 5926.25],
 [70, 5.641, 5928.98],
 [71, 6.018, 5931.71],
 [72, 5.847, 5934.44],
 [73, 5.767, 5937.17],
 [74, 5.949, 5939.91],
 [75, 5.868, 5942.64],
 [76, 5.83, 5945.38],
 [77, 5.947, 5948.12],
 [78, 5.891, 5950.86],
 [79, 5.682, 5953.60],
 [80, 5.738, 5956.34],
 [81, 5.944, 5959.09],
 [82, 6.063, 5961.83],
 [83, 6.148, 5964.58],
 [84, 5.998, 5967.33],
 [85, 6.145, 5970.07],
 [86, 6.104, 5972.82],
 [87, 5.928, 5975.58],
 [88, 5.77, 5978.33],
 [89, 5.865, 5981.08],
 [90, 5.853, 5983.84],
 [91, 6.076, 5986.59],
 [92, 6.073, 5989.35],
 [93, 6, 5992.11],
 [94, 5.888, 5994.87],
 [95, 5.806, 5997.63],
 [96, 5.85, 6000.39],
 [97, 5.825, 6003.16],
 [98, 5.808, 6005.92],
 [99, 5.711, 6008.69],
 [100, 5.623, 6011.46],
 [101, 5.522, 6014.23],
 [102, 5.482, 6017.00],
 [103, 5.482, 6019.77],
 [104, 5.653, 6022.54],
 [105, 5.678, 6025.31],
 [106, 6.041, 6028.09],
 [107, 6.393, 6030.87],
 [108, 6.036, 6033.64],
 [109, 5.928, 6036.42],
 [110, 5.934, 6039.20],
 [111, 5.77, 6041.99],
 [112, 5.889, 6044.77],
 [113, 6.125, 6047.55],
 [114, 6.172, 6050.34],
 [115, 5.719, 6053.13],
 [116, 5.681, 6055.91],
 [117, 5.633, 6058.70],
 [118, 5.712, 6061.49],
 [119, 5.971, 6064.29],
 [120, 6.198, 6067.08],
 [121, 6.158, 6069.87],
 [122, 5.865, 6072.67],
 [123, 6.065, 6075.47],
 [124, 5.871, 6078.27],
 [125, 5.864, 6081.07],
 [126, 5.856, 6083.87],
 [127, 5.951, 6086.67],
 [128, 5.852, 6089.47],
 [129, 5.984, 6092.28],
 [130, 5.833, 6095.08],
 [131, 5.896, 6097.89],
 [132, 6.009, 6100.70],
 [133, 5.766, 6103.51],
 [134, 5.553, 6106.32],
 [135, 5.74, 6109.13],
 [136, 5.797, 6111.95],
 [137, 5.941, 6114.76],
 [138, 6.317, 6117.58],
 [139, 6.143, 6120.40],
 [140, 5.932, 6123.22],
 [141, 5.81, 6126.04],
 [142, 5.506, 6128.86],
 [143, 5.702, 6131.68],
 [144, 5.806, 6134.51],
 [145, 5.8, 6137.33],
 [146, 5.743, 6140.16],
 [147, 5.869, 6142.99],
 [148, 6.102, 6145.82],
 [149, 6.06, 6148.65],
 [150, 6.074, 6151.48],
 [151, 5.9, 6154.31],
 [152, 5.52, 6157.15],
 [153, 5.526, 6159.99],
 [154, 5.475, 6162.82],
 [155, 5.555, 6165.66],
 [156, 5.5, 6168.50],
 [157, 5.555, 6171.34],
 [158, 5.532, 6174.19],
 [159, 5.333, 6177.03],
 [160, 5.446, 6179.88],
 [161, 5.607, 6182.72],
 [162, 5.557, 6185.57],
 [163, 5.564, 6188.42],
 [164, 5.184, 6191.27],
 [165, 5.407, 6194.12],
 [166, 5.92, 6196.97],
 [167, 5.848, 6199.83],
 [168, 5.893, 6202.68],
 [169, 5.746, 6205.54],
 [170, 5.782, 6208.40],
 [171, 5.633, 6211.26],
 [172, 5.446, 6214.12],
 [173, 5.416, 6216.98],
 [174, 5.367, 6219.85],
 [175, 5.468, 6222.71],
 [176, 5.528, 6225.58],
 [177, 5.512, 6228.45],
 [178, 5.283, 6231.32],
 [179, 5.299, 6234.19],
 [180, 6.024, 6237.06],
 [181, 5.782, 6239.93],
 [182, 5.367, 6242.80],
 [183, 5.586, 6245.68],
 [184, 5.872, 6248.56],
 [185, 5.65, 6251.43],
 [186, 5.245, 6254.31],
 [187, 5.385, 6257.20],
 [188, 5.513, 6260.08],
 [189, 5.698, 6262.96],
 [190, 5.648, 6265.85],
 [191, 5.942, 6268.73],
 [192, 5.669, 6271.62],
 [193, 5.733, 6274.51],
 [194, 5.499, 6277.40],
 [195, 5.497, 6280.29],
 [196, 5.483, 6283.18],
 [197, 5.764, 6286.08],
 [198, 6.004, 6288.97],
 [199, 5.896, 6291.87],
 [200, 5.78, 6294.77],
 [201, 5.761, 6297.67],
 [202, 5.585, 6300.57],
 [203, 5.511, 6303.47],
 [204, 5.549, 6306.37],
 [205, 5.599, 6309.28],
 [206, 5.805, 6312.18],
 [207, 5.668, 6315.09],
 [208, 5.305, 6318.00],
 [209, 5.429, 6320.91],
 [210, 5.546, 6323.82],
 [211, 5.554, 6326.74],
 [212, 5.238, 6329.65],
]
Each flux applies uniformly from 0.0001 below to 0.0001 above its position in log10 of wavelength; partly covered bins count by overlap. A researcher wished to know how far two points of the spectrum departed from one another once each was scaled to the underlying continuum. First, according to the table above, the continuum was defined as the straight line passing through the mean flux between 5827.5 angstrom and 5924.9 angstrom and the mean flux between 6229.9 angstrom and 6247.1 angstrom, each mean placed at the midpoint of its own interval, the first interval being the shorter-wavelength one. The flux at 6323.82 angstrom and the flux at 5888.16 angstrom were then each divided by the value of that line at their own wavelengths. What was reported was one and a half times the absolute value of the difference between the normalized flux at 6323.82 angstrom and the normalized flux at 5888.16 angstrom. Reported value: 0.301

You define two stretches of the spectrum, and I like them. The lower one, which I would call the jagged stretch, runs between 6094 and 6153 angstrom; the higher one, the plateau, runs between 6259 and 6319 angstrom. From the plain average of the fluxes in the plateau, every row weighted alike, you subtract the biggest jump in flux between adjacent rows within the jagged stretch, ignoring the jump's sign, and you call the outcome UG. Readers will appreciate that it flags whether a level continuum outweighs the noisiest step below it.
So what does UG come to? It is 5.29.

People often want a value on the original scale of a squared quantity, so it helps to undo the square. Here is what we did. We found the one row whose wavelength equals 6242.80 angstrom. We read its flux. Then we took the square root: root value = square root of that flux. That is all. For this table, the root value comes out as 2.32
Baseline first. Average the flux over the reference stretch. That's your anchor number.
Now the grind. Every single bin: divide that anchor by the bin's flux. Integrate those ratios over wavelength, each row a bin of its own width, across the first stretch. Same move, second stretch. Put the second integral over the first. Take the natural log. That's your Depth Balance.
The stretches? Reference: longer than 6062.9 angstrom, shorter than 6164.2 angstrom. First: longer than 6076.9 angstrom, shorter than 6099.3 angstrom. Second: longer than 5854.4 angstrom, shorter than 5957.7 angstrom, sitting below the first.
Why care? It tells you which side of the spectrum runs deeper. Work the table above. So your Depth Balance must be 1.6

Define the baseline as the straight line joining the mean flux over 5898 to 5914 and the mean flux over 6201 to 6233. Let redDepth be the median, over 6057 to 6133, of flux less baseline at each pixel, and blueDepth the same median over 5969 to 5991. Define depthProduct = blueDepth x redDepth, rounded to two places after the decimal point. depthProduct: 0.12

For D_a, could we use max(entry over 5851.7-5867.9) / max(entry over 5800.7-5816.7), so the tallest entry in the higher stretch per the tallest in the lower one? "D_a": 0.995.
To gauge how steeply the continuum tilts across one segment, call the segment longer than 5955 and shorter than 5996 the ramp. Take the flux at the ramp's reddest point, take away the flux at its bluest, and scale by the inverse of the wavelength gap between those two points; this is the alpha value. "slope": 0.0039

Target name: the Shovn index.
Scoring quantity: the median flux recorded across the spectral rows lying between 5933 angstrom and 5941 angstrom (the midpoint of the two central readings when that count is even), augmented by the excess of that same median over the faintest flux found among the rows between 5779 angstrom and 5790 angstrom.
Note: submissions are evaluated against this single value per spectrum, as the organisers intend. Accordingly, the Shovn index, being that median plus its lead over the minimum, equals 6.04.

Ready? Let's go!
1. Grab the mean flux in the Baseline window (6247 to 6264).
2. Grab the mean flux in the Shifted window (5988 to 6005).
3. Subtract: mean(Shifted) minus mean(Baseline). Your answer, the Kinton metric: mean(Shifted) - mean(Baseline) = 0.35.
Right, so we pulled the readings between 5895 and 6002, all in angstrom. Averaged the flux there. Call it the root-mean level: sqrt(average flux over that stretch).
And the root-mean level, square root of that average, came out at 2.416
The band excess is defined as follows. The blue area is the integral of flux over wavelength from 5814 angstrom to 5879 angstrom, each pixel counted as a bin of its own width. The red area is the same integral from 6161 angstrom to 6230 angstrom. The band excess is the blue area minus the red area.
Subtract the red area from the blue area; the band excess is 5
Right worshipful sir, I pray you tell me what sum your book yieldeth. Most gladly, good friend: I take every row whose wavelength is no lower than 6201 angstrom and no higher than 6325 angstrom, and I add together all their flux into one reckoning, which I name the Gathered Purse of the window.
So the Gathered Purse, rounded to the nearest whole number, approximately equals 241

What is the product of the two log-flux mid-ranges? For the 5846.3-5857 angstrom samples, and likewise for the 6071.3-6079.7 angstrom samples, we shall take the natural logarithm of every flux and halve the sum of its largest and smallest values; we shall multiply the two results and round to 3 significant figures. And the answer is 3.13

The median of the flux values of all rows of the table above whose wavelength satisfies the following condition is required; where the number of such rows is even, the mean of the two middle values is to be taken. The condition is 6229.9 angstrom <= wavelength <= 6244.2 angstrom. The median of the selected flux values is 5.4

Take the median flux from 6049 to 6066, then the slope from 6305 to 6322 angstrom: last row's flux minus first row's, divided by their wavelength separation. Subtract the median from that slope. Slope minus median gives -5.72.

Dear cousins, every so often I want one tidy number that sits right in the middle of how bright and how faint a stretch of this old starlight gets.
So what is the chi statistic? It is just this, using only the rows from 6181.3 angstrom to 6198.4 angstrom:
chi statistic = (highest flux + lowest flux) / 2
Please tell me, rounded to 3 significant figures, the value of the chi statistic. 5.55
